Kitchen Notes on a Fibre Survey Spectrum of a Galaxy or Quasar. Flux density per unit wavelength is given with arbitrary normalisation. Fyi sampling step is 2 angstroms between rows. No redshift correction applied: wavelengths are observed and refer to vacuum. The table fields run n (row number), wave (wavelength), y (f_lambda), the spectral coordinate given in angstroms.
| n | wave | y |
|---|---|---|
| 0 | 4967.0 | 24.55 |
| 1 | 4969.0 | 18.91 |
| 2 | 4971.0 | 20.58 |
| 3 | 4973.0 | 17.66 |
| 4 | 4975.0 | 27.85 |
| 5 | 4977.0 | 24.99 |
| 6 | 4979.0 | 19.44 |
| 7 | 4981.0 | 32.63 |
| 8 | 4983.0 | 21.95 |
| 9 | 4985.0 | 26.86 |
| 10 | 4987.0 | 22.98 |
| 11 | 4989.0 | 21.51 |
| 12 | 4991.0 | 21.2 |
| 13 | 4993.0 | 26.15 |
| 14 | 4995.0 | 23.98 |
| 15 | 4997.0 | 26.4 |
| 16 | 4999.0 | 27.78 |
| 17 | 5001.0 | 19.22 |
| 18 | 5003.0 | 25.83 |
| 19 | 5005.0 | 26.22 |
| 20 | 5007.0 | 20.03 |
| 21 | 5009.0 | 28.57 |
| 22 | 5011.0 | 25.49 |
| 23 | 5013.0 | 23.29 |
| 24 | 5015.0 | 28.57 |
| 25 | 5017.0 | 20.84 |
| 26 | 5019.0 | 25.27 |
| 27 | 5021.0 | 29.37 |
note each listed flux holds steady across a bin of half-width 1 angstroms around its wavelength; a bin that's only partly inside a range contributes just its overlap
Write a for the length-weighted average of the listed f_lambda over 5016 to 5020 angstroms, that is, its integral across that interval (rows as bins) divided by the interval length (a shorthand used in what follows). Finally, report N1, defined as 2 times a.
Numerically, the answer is 46.1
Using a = 23.1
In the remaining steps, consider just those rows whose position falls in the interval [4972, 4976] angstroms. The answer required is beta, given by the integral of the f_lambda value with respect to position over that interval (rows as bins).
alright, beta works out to 91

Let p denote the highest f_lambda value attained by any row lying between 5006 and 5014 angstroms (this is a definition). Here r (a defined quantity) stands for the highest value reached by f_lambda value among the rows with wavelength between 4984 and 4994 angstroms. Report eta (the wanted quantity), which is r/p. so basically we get 0.9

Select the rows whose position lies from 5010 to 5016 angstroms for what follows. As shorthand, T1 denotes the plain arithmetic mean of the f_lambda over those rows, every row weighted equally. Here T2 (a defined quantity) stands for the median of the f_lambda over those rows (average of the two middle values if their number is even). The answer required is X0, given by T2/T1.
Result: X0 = 0.99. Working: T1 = 25.8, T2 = 25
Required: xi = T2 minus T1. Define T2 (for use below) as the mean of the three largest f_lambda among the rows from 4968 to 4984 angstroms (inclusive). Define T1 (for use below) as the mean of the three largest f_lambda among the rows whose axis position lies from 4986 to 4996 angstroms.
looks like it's 4.1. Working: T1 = 24.4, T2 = 28.5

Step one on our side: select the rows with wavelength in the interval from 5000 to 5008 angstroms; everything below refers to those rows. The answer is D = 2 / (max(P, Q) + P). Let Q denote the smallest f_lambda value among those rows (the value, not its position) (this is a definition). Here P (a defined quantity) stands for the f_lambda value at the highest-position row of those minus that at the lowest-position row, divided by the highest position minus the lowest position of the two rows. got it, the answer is 0.103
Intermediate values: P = 0.1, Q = 19.22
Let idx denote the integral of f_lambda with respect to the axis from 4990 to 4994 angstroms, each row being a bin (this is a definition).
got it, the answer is 95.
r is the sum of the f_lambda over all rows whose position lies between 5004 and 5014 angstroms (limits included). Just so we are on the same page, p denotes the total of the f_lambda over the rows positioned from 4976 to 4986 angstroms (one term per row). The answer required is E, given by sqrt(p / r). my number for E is 1.01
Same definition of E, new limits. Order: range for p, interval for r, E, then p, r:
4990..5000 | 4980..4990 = 1.00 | 126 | 126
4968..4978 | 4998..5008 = 0.96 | 110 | 119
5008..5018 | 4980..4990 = 1.00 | 127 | 126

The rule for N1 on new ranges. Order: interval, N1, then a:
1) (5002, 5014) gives 49.8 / 24.9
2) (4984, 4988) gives 49.8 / 24.9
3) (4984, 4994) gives 47.5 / 23.7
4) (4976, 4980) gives 44.4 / 22.2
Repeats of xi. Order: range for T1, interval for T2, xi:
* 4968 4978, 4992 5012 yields 3.1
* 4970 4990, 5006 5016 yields -1.6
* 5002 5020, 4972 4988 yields 1.3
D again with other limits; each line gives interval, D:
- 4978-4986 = 0.097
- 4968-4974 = 0.115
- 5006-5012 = 0.093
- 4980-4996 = 0.097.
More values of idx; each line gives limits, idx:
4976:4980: 89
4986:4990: 89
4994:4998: 101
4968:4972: 79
